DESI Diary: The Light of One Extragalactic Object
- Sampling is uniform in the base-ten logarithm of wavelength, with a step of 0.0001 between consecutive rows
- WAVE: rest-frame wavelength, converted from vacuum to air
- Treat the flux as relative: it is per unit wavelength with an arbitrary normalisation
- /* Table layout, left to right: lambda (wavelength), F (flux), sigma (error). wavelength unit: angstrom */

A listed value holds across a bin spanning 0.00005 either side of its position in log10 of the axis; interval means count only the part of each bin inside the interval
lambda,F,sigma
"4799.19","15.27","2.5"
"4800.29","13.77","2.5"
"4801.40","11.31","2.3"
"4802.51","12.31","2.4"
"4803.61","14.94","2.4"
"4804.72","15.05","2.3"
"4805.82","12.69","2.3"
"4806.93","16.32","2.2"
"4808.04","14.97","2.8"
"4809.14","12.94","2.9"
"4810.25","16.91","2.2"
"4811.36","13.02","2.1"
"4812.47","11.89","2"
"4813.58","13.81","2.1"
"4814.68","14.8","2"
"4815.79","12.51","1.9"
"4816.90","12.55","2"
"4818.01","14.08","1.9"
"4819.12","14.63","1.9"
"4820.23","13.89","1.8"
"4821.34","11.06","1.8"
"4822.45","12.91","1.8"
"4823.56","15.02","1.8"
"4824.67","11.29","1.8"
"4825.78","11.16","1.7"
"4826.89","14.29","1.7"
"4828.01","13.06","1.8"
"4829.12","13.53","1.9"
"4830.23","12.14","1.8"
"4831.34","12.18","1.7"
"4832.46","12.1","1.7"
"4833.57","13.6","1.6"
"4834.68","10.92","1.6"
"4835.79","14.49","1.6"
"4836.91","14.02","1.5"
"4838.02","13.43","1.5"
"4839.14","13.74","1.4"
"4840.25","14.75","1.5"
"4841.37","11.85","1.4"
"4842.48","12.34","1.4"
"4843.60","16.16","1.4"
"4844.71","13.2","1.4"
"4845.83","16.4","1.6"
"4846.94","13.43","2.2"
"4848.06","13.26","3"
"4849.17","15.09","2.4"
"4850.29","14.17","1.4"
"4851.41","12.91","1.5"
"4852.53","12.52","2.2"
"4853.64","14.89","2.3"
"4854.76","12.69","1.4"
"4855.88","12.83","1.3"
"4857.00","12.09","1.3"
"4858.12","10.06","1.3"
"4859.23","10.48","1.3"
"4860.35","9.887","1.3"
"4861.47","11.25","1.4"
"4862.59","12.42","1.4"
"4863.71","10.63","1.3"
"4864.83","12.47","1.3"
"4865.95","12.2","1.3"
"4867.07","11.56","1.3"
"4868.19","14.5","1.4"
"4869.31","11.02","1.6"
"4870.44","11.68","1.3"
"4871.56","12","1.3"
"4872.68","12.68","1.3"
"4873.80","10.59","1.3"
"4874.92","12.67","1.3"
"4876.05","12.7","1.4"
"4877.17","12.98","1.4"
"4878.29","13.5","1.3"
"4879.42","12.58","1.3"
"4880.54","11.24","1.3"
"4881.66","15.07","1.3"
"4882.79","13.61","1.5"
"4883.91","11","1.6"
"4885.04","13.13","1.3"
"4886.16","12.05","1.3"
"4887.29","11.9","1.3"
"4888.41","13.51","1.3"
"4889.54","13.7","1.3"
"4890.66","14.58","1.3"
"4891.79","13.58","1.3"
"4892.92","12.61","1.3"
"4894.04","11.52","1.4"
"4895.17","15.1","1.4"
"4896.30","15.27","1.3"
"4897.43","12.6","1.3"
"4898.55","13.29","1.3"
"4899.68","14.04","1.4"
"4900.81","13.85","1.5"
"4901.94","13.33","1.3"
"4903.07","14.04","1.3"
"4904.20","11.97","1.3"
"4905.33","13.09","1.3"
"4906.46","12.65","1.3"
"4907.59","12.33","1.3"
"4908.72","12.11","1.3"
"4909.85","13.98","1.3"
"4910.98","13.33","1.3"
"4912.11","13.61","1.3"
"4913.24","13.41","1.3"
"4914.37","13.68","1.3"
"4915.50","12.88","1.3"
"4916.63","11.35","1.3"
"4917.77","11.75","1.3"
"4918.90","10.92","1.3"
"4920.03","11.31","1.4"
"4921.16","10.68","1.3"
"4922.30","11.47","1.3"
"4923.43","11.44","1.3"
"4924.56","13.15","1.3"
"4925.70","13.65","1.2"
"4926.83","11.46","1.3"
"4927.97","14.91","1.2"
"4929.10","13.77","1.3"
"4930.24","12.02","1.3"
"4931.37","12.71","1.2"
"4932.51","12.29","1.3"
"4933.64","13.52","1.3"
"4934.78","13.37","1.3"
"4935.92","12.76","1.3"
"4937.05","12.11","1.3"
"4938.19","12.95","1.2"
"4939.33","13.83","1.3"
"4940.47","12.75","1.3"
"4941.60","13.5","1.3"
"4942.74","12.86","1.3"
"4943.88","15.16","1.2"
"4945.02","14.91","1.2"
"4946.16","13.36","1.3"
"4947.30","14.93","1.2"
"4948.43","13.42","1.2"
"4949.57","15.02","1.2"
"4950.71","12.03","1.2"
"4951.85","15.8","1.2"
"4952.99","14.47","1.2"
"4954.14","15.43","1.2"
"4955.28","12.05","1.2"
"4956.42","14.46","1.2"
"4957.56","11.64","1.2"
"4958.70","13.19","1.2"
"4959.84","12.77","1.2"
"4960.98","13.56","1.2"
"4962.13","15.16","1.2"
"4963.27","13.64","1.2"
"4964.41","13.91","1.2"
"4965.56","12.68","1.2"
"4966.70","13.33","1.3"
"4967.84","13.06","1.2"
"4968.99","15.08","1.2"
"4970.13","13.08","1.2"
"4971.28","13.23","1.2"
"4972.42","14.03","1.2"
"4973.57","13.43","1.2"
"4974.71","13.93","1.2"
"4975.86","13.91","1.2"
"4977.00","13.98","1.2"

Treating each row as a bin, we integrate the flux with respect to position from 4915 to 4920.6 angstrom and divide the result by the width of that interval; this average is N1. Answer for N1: 11.6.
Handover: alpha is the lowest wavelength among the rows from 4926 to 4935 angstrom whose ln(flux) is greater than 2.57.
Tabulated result 4927.97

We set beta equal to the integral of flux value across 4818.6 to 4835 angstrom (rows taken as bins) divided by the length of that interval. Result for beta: 12.8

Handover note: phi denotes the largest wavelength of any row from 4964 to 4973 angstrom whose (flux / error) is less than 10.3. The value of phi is 4966.70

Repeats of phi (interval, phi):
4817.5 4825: 4824.67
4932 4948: 4946.16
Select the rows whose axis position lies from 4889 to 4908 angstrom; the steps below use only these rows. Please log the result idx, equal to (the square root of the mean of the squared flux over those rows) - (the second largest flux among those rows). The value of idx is -1.68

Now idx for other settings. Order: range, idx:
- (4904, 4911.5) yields -0.53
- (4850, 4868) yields -2.03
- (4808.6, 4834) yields -1.76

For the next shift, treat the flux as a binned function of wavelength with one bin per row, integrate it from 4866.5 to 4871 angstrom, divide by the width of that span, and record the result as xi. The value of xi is 12.2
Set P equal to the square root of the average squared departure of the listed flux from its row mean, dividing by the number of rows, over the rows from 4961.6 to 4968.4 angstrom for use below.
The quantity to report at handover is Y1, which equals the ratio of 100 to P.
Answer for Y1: 127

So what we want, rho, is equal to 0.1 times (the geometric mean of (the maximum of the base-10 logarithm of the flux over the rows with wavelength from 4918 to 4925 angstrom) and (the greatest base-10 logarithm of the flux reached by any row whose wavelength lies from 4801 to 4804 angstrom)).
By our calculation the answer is 0.115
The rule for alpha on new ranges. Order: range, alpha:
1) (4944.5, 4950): 4945.02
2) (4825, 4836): 4826.89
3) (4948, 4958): 4948.43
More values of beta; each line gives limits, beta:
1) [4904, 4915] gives 13.1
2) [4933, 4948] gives 13.5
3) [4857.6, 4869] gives 11.5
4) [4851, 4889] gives 12.3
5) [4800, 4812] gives 14.0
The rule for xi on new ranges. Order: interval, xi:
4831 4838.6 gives 13.0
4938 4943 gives 13.2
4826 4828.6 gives 13.3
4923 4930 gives 13.0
